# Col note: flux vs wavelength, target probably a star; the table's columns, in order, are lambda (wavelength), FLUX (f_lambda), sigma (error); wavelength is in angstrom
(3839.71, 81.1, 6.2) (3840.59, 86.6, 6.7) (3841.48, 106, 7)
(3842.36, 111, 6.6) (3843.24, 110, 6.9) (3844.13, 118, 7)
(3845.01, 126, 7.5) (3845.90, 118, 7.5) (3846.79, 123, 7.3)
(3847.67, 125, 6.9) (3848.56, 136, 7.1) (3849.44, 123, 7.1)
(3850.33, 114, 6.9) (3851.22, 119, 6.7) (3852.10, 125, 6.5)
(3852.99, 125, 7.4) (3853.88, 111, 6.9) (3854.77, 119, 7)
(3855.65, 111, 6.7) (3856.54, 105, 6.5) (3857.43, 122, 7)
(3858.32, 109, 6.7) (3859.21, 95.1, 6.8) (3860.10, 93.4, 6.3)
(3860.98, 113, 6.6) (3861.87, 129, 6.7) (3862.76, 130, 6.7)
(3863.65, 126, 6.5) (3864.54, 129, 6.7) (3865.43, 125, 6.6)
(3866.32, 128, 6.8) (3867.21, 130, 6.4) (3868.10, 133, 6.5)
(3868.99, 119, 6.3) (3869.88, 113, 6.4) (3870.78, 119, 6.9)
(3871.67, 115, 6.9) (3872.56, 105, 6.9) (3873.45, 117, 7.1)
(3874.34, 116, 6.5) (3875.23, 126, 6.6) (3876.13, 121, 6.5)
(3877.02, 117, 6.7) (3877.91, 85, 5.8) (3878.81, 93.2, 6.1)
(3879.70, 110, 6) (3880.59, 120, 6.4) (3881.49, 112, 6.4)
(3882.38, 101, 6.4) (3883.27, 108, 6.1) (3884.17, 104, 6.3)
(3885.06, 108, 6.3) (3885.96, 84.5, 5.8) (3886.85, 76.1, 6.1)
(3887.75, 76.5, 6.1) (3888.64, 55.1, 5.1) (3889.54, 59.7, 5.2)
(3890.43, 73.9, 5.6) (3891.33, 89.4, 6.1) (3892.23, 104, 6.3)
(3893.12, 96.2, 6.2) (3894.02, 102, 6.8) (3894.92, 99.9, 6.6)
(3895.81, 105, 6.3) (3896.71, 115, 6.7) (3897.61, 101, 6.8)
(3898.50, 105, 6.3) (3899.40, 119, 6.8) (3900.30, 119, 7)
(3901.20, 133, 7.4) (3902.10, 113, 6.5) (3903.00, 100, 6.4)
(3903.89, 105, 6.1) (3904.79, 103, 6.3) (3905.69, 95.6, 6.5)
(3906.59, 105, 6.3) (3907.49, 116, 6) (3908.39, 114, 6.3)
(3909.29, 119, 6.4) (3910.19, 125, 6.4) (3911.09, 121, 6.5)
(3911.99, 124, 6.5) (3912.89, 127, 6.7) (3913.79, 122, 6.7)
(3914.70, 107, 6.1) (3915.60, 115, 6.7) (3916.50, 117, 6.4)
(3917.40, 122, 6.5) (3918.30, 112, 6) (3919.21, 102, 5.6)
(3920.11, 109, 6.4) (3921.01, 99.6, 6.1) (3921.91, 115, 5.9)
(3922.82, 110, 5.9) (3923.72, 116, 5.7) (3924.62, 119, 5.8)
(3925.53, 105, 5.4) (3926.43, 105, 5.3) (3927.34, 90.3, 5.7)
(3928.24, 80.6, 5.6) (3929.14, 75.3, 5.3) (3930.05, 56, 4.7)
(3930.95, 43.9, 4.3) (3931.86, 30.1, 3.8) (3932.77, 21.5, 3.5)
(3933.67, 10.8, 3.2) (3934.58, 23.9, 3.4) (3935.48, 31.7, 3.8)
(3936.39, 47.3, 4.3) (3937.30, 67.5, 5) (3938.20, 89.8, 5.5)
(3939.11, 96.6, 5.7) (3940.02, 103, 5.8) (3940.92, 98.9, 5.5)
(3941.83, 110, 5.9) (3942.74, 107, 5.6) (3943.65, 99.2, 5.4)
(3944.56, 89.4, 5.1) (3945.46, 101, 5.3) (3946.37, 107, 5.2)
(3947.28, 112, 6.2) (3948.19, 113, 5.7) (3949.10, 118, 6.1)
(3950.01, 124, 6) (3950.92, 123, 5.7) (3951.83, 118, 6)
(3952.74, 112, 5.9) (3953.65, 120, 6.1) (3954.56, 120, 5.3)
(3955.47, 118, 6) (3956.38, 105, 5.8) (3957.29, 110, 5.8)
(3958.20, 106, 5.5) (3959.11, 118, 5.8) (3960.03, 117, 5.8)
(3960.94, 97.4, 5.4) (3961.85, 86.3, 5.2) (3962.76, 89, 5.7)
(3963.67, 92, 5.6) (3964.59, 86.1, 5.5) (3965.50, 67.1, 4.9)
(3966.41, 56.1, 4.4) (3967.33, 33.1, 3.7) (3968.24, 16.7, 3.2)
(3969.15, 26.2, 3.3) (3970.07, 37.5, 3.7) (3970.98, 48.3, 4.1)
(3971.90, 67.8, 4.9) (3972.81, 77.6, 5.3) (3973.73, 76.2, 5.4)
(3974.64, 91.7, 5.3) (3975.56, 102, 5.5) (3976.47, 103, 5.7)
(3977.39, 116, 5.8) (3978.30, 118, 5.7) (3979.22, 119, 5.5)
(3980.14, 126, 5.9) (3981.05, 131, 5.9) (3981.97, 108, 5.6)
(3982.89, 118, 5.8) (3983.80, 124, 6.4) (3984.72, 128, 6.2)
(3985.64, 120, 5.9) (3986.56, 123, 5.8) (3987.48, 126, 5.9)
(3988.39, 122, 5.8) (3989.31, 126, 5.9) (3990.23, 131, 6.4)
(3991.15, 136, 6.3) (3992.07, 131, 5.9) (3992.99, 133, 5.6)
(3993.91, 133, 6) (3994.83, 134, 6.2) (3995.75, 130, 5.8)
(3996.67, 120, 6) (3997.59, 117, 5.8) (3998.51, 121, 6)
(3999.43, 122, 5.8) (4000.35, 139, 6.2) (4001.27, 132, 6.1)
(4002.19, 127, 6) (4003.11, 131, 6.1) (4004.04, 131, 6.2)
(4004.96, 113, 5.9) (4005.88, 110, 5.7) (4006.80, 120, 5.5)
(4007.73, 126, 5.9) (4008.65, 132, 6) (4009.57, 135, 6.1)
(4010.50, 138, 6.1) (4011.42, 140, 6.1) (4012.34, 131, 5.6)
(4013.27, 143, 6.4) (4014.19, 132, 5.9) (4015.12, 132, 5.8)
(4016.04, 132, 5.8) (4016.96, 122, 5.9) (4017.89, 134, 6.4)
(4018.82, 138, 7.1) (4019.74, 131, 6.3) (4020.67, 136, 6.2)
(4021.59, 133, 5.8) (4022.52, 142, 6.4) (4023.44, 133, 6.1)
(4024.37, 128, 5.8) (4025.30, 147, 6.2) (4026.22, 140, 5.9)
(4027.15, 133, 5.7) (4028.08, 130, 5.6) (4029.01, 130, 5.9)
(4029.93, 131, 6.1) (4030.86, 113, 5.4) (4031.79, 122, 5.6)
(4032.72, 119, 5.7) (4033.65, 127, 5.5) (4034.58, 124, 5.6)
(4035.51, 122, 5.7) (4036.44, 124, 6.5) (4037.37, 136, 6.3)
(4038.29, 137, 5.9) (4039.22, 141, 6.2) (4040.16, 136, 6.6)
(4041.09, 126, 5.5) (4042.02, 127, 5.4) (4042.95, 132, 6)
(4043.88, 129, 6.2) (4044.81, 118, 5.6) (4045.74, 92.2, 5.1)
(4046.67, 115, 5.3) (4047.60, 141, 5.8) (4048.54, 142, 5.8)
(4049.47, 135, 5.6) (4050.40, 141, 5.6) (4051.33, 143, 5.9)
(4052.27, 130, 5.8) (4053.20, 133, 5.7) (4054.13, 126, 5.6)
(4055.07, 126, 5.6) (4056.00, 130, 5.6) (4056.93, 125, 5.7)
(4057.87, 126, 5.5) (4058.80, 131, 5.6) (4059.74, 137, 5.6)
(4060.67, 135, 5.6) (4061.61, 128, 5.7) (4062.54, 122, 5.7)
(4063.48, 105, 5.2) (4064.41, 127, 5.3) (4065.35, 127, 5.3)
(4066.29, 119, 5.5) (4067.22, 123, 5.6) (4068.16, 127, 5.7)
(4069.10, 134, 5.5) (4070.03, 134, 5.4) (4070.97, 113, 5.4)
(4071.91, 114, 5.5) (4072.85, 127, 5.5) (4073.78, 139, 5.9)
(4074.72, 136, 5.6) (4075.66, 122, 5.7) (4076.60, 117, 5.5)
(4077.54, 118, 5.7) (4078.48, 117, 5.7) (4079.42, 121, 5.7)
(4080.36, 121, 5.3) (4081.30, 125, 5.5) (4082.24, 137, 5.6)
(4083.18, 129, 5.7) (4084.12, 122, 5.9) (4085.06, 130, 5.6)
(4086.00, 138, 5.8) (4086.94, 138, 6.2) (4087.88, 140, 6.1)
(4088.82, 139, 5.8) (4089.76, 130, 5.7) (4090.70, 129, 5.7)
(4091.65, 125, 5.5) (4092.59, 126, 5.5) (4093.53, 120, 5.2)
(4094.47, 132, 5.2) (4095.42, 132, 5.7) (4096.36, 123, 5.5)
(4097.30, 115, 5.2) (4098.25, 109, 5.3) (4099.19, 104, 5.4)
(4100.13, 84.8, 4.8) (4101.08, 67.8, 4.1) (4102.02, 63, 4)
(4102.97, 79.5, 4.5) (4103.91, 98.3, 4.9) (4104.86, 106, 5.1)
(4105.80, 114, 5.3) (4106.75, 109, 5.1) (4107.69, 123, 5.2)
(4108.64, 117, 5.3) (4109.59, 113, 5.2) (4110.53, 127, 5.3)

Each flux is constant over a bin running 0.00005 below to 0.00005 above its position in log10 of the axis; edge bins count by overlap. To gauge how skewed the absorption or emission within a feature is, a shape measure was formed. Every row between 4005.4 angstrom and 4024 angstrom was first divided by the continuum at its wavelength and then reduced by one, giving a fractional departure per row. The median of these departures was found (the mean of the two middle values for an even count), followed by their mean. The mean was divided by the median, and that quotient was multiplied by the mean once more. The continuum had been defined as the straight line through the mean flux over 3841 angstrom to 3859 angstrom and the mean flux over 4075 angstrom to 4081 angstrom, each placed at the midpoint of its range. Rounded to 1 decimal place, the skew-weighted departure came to 0.1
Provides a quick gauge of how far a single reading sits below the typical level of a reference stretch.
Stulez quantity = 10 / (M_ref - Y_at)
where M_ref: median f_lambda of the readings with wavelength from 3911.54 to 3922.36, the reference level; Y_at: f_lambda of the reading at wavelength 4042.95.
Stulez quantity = -0.6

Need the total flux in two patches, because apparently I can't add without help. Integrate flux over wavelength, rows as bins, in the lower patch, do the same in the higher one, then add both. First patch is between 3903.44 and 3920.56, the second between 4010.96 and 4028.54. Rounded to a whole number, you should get 4313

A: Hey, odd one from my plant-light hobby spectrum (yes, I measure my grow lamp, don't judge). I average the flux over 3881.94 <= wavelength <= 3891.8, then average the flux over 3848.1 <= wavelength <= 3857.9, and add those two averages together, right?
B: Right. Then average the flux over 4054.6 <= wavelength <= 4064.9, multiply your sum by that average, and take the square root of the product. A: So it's 161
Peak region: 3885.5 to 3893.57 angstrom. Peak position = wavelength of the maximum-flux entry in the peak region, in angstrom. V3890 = 3892.23 angstrom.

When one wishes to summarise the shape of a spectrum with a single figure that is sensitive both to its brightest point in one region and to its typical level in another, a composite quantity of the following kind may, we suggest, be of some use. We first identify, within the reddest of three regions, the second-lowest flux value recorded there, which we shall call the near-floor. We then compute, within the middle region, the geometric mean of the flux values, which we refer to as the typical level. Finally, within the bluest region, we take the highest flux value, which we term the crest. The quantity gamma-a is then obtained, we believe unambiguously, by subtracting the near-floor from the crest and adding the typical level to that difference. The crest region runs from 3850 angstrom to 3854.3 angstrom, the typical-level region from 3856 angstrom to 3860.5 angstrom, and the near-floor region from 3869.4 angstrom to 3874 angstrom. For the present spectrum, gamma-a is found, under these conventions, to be 116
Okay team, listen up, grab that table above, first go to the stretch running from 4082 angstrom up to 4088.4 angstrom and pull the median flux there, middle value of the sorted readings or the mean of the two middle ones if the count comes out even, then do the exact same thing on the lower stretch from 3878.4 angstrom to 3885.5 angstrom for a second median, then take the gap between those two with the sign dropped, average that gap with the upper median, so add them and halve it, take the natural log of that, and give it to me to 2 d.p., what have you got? 4.42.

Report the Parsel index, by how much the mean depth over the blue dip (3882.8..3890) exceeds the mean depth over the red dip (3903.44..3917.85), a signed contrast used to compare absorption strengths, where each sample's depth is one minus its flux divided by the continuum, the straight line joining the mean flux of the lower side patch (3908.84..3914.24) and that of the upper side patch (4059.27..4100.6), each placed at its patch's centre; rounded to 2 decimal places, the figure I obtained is 0.25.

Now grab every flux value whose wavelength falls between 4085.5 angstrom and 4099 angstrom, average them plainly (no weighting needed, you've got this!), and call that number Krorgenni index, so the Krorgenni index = 128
